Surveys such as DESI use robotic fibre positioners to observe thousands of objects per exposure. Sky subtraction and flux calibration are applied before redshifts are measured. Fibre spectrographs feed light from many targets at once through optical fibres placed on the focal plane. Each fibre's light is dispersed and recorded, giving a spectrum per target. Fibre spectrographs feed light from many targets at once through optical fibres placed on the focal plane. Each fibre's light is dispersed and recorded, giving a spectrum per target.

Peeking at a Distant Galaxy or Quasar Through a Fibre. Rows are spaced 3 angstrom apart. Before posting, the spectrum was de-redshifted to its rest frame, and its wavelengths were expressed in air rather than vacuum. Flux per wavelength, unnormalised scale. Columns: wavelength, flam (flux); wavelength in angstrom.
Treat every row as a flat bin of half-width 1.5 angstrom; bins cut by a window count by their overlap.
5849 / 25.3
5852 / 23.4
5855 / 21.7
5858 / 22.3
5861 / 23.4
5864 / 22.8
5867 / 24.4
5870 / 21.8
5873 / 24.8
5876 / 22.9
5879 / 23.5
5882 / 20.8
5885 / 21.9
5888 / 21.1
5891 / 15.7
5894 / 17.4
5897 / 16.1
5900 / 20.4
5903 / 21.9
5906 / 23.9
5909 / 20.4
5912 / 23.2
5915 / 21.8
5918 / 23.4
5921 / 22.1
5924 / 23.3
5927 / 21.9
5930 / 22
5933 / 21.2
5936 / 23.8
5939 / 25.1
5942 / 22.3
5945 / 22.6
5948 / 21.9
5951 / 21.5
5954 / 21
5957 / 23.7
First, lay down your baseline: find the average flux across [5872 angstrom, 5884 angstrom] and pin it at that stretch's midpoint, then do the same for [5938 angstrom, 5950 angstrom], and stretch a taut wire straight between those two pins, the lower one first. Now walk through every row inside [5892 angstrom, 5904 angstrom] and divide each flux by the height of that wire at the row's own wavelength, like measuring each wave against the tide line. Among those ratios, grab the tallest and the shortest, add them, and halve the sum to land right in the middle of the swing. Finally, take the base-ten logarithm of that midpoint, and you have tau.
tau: -0.08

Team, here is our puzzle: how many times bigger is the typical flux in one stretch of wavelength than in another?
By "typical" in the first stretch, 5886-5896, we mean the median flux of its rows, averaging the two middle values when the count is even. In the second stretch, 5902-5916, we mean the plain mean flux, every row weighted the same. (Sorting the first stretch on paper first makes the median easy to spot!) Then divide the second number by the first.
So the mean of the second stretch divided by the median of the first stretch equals 1.28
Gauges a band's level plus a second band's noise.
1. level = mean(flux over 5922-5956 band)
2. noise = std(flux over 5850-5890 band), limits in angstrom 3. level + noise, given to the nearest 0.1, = 23.6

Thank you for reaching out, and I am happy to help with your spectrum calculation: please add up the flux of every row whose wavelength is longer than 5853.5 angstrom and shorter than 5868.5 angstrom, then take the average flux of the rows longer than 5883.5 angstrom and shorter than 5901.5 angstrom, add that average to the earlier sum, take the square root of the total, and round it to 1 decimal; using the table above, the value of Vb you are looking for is 11.5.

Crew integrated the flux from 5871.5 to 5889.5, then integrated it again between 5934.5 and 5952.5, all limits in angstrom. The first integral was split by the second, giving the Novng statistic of 0.98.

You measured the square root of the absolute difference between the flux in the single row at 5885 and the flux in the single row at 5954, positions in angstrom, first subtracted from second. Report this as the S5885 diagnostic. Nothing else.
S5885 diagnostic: 0.9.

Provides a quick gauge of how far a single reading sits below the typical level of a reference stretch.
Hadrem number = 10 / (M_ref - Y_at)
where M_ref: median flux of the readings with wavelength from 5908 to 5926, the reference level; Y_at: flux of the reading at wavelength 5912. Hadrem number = -18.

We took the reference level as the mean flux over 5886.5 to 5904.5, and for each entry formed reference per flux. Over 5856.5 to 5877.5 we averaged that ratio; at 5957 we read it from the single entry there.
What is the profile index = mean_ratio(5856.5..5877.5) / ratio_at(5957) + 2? 3.02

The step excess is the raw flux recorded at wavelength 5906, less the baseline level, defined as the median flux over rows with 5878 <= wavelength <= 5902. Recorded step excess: 3.3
